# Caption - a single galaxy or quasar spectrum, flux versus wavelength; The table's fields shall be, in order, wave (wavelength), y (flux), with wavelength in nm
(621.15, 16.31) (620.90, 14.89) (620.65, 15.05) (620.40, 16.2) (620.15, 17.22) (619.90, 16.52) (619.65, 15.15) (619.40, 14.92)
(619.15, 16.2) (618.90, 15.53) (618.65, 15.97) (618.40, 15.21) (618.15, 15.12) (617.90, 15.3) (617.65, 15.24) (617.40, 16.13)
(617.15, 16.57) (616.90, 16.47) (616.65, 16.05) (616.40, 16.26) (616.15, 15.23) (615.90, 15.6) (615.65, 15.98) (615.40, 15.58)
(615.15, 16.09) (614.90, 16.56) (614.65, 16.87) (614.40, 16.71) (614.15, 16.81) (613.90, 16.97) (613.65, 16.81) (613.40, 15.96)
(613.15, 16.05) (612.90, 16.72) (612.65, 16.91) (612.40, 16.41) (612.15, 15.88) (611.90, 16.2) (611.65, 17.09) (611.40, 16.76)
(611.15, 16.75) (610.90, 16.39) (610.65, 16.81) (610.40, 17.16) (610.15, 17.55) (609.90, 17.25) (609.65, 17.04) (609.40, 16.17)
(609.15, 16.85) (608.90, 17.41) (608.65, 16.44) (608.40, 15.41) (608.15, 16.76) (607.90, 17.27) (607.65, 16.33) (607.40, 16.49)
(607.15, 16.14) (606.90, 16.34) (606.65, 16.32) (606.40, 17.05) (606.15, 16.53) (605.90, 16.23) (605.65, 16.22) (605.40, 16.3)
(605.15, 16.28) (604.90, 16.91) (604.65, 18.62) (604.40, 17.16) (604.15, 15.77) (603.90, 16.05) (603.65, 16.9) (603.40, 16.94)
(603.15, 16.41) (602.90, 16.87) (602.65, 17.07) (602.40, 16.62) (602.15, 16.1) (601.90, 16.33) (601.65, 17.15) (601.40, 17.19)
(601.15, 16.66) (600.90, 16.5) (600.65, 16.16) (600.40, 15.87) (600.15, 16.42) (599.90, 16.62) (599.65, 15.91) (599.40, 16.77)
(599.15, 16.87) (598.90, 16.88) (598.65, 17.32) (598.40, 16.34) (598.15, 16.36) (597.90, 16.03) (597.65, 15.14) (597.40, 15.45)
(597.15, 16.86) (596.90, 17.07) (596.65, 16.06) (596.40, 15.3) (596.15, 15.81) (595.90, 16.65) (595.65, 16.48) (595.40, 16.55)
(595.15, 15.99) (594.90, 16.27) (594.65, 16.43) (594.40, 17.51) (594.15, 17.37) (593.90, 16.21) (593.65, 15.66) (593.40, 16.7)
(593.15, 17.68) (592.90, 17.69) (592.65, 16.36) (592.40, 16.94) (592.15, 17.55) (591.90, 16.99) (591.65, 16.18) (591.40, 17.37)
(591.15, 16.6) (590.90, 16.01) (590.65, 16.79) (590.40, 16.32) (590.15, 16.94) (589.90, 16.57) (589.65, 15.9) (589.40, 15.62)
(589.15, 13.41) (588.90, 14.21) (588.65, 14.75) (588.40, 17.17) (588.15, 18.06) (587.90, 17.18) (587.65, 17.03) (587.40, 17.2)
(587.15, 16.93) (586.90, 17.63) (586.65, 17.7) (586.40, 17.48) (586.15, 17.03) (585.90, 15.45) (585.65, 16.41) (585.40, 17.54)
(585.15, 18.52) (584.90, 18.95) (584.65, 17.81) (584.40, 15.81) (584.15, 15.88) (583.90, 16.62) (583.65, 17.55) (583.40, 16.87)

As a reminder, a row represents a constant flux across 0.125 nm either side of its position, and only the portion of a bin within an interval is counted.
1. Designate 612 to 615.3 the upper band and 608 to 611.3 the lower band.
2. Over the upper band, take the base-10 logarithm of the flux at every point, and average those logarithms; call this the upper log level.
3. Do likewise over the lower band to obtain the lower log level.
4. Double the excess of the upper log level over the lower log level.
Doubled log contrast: -0.013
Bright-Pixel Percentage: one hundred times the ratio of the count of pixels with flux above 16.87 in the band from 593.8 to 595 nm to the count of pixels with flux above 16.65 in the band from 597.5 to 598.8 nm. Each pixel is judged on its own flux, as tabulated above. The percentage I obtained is 200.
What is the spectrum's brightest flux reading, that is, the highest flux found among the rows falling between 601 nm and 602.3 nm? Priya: 17.19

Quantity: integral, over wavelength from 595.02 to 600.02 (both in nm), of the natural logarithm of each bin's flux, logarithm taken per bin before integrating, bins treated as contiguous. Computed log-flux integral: 14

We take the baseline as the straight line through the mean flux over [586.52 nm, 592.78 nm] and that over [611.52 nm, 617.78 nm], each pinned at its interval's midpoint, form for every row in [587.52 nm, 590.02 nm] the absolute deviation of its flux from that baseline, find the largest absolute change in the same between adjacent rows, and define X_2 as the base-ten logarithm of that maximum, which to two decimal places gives 0.34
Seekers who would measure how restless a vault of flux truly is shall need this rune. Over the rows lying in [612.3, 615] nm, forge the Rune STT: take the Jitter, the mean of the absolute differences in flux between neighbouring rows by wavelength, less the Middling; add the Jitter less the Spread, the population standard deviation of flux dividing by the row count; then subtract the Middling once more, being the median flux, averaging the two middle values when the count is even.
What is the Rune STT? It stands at -33.1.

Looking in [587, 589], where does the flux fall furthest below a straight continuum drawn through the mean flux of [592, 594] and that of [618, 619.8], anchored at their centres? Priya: 588.90 nm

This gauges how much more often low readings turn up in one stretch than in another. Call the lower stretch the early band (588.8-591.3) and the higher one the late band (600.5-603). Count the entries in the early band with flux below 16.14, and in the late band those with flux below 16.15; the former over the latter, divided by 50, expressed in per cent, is 10.0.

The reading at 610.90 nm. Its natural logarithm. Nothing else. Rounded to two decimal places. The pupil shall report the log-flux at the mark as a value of 2.80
